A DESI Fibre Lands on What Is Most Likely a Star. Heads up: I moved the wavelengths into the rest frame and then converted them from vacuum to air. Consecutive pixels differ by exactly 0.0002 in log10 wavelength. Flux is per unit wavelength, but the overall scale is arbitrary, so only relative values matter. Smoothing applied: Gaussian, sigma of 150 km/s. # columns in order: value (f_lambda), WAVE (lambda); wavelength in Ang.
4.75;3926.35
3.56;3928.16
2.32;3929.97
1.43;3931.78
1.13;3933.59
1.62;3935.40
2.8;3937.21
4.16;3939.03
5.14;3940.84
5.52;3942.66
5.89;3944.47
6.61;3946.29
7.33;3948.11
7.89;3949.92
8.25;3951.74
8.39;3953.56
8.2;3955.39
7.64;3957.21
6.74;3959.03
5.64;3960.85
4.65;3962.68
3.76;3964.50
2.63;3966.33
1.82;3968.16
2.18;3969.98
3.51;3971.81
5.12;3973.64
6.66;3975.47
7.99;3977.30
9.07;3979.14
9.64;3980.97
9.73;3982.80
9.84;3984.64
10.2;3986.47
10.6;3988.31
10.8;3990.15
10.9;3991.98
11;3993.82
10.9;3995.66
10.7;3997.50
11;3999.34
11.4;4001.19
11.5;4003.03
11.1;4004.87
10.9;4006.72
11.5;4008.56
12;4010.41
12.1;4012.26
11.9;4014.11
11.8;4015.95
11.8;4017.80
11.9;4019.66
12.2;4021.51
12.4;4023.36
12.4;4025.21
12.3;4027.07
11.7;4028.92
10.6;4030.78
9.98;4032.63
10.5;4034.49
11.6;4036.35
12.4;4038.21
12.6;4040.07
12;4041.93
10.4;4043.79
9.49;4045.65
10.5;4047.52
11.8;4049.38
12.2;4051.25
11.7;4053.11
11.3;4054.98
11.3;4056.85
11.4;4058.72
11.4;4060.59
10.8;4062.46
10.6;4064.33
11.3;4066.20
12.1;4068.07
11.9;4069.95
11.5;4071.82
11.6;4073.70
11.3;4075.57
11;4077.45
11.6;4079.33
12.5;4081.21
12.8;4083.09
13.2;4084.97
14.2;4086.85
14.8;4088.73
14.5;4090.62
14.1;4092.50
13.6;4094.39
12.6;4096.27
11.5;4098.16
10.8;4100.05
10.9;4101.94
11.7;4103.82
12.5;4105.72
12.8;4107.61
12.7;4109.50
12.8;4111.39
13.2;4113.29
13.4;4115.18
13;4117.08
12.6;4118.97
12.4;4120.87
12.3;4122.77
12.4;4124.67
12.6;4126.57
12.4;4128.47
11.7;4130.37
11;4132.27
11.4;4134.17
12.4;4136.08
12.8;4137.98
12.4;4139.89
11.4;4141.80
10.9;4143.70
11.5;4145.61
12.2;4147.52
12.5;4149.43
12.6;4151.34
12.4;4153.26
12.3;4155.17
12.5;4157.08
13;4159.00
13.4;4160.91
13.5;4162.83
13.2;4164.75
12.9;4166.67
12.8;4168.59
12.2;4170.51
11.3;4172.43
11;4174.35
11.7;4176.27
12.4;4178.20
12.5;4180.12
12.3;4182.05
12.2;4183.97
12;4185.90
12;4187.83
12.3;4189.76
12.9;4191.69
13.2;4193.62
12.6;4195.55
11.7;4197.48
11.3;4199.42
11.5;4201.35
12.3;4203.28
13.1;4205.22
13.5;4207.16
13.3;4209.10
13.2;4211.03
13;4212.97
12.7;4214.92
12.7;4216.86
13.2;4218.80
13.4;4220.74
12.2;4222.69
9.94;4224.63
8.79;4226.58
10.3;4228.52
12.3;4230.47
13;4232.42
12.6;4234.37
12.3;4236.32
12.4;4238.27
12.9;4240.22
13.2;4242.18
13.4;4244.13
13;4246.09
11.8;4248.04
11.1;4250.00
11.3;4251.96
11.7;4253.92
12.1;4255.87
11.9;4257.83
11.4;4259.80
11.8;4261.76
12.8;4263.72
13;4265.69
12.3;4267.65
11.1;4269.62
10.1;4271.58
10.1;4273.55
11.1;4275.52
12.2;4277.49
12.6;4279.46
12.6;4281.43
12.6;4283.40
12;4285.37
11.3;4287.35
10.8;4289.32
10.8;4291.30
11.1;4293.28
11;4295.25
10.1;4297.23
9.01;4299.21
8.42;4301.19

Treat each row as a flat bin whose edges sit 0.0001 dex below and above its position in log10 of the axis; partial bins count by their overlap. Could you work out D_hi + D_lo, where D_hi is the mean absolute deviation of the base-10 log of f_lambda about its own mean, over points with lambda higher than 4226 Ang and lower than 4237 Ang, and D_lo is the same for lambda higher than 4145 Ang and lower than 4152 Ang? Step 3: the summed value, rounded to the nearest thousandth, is 0.066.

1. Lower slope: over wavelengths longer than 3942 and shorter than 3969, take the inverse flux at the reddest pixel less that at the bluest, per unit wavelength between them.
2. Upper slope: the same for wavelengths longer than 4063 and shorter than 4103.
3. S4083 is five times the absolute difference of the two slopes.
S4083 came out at 0.073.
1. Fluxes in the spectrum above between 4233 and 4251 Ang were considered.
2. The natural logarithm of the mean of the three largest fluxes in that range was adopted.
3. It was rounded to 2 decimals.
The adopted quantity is 2.58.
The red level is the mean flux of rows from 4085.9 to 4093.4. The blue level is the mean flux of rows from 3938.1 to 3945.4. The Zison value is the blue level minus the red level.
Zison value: -9.2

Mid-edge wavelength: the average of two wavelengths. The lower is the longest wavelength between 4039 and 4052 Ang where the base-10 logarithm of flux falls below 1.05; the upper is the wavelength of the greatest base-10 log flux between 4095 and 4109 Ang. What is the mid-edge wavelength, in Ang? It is 4077.6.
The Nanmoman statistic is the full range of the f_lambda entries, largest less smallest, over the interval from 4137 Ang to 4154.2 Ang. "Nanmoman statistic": 1.9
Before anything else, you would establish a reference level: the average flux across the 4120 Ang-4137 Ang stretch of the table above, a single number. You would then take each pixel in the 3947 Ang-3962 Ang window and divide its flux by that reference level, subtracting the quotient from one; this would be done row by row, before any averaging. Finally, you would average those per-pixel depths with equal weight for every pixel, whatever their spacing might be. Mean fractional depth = 0.38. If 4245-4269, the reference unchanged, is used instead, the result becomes 0.00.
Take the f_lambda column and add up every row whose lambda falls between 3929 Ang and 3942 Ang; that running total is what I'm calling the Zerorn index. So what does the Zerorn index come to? 19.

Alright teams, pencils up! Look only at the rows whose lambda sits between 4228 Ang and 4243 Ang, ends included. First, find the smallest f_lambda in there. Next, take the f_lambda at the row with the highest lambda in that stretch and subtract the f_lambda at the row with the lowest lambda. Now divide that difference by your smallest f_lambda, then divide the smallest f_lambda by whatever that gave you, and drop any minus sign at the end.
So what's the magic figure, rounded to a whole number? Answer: 37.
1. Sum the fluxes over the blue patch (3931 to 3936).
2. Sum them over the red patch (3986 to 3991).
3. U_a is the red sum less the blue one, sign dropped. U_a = 27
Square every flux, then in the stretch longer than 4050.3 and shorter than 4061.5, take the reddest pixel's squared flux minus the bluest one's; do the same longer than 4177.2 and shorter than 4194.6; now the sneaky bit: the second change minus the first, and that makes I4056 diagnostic 39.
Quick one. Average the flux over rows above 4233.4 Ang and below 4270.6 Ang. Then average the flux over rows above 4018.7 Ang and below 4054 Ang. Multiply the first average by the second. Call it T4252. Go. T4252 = 141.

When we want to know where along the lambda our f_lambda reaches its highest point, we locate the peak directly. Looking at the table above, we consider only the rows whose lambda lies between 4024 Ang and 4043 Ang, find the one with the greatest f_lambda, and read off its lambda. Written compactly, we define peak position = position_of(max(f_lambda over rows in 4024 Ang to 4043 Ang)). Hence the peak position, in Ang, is 4040.07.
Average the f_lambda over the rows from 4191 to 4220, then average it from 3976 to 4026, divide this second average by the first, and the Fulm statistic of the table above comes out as 0.9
